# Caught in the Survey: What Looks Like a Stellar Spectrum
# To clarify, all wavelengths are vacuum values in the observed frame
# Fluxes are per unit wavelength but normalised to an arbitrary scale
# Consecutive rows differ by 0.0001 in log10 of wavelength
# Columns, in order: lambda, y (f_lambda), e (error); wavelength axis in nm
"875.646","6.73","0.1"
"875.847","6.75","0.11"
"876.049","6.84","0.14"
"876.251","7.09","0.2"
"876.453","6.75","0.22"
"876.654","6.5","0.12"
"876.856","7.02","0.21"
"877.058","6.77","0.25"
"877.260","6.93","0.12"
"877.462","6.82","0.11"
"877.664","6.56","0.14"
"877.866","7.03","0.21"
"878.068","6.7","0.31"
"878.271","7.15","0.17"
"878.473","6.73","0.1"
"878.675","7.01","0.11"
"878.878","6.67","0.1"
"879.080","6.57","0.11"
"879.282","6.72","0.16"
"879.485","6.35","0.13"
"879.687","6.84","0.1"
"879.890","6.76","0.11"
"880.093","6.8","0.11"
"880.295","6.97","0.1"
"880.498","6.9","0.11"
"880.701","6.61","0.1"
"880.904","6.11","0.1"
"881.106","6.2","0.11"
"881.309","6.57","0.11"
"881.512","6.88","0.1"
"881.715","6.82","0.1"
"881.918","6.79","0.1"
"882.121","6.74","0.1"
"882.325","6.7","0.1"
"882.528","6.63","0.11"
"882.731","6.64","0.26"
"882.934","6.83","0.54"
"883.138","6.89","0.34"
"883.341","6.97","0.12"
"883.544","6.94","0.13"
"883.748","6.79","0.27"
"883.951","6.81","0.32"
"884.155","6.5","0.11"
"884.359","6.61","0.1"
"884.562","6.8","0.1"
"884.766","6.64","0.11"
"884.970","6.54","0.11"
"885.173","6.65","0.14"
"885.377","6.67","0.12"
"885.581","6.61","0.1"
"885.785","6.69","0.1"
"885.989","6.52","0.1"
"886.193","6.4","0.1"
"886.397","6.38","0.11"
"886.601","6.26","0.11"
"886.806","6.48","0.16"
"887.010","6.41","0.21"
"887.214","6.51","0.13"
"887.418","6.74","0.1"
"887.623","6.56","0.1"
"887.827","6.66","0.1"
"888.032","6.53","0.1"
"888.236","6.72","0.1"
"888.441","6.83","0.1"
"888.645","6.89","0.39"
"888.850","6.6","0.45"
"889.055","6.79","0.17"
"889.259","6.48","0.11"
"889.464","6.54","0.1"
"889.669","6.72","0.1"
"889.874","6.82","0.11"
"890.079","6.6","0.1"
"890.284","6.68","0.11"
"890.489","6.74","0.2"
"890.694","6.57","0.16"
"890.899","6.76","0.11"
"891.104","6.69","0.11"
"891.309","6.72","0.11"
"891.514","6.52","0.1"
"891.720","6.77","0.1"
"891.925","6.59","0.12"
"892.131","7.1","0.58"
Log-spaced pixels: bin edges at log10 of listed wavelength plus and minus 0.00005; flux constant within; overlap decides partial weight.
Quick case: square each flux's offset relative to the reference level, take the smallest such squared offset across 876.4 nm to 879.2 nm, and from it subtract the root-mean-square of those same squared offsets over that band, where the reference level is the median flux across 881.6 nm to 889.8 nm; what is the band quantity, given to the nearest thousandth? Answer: -0.093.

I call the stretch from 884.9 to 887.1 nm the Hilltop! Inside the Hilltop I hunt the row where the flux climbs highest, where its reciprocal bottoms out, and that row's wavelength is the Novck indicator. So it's 885.785 nm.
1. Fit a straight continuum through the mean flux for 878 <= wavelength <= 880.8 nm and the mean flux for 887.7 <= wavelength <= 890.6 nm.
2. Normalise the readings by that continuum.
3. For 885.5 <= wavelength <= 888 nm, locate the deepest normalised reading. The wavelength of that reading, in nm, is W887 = 886.601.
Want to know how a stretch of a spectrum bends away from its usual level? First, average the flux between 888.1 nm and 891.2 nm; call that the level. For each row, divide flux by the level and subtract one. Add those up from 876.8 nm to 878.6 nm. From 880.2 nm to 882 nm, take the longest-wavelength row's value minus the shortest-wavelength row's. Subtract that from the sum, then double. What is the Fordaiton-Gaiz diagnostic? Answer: 0.49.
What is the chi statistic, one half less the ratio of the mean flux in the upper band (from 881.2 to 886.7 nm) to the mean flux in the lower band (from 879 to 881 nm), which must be -0.502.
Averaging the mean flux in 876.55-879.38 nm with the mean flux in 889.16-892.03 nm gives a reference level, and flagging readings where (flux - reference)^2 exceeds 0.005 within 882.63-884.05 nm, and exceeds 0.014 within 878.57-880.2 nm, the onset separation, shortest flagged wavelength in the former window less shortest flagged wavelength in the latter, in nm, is 4.06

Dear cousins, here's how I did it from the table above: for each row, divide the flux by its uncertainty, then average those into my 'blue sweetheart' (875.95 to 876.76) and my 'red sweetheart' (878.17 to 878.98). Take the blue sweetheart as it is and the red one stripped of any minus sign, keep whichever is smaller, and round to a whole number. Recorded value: 42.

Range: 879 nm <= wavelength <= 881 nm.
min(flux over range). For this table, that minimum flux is 6.11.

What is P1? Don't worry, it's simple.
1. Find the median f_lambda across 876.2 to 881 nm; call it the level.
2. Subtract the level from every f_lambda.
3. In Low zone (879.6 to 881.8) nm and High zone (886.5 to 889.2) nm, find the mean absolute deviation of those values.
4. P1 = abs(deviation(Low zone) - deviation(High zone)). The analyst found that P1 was 0.08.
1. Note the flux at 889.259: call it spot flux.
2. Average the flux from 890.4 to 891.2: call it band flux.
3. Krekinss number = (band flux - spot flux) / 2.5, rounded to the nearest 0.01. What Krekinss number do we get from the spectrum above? 0.08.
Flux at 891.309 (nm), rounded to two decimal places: 6.72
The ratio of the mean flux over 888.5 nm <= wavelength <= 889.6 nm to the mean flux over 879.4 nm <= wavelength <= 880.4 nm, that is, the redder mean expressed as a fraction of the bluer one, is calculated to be 0.99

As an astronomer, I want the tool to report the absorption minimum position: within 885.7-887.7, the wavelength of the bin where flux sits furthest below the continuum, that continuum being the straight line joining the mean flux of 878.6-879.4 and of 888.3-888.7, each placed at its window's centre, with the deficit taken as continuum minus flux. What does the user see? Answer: 886.601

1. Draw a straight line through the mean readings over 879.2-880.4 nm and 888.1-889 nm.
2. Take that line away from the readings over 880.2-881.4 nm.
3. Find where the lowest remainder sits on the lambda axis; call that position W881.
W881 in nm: 880.904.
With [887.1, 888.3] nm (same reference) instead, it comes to 887.214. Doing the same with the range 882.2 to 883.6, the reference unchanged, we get 882.528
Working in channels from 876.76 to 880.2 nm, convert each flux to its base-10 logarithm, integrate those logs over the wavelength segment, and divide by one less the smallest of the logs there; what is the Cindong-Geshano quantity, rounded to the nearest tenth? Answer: 14.5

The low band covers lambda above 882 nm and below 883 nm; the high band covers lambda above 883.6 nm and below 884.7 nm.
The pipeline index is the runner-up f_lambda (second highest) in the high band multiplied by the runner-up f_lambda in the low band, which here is 45.8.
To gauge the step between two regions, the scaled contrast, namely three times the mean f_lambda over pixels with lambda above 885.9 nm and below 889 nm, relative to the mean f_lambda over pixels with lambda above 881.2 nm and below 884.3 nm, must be 2.91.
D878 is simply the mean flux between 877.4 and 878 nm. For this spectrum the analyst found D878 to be 6.80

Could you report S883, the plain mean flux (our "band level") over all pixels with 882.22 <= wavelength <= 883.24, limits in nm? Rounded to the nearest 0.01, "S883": 6.74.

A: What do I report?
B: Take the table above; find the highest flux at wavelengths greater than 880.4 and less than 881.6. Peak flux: 6.9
